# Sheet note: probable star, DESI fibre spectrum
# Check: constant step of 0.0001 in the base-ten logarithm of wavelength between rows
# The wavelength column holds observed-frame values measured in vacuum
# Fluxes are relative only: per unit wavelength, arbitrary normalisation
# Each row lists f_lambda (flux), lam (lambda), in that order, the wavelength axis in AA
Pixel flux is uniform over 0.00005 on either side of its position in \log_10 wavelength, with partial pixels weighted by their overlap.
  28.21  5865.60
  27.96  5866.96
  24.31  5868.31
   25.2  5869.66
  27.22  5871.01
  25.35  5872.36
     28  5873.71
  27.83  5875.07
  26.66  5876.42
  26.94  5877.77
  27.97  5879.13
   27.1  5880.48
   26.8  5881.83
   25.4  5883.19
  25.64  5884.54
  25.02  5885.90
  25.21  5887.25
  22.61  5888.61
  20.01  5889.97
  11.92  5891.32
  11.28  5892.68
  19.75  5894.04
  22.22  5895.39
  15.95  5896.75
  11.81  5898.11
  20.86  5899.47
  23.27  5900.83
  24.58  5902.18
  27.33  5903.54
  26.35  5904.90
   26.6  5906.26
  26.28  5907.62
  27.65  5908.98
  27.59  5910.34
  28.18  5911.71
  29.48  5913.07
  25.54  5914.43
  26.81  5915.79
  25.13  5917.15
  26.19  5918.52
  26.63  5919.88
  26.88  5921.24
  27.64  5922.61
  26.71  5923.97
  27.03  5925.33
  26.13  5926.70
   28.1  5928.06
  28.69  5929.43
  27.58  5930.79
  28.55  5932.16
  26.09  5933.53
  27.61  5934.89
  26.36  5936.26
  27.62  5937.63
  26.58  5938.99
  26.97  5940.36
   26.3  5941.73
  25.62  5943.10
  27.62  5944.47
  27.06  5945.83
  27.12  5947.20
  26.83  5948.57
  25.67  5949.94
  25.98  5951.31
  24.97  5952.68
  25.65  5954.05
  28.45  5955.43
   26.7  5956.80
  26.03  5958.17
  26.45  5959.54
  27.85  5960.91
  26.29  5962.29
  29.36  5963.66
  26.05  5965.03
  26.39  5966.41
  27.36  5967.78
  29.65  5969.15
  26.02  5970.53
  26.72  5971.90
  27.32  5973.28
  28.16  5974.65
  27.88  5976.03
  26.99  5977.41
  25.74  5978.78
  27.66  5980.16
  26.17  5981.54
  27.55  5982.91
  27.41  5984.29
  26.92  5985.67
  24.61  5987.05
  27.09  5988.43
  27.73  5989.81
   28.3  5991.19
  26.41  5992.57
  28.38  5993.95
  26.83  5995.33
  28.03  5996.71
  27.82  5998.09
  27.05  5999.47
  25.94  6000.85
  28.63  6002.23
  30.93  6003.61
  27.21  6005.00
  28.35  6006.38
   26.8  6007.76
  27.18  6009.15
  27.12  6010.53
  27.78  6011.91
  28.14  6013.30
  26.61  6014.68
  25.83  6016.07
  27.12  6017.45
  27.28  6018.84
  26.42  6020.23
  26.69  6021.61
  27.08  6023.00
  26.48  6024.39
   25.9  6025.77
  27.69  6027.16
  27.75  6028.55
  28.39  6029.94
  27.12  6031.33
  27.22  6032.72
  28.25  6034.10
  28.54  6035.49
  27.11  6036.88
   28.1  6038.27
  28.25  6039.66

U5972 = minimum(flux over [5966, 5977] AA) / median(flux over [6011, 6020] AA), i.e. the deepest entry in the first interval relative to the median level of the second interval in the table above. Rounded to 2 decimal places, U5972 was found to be 0.96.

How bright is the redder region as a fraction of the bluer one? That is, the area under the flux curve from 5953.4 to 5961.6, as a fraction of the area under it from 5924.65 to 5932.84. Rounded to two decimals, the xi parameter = 0.97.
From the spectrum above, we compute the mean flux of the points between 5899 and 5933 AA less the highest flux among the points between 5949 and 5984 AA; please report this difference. -3.0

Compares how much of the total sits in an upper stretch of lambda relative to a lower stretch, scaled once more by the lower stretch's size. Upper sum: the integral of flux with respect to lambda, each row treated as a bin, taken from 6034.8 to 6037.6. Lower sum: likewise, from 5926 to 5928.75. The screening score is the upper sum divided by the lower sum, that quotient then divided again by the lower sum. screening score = 0.014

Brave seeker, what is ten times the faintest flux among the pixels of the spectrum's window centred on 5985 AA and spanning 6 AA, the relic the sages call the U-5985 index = 246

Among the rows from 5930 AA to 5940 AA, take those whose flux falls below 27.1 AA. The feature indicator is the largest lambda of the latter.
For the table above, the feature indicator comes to 5938.99 AA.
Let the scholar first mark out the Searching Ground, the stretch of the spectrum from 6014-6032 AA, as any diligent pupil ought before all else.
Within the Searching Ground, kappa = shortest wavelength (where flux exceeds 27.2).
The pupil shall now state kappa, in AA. 6018.84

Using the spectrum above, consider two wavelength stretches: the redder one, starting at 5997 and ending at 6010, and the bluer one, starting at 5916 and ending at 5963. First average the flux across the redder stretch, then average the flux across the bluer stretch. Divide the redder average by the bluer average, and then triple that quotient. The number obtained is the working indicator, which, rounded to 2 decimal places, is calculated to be 3.11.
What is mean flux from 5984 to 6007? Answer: 27.5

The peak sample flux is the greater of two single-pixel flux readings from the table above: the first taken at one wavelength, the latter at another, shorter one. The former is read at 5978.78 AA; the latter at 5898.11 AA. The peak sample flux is 25.7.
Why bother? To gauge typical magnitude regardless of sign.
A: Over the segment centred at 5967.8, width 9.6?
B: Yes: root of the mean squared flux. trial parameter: 27.4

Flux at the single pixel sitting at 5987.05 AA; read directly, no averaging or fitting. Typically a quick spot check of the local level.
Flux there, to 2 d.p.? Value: 24.61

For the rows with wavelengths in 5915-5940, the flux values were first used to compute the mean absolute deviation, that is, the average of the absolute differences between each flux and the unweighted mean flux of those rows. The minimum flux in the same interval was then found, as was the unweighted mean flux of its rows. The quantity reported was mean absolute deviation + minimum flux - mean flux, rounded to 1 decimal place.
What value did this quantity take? -1.1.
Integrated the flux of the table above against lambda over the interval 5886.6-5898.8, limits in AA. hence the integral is 218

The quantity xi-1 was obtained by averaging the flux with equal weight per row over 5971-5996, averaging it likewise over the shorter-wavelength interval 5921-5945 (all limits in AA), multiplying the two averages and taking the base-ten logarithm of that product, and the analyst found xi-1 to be 2.87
